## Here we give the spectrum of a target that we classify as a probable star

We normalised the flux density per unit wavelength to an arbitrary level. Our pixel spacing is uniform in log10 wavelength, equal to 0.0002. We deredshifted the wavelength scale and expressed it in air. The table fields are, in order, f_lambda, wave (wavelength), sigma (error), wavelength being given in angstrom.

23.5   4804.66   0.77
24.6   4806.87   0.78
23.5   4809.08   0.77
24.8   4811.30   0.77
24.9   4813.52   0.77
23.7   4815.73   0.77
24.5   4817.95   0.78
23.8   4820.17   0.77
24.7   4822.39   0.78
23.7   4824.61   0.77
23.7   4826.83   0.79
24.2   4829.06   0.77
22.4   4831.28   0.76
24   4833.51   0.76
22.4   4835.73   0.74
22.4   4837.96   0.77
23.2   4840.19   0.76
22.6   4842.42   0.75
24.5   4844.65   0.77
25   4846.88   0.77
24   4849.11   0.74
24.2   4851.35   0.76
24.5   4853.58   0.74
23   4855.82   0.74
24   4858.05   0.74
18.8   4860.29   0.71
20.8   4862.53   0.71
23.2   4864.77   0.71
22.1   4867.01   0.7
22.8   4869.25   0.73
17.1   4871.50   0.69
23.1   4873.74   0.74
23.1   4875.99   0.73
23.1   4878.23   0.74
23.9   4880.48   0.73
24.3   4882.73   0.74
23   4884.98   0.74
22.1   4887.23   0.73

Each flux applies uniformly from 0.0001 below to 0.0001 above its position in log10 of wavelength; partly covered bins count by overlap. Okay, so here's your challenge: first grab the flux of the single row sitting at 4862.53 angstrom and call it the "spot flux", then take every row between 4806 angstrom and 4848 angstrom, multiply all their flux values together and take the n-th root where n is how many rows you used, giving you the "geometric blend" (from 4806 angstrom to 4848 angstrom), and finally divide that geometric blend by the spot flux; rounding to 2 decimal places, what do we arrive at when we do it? 1.14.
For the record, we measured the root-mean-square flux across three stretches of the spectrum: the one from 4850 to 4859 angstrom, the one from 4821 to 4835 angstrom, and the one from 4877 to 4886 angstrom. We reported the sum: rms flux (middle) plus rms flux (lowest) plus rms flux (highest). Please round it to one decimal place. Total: 71.3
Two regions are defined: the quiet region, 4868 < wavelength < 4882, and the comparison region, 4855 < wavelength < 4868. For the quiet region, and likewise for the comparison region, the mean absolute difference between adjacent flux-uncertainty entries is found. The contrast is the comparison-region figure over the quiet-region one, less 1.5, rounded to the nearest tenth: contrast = -1.2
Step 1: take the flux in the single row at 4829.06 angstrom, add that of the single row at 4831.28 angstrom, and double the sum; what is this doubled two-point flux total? 93.2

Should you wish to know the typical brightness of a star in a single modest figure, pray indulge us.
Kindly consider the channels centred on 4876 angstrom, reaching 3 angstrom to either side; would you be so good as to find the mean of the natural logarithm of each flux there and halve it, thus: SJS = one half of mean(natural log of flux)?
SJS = 1.570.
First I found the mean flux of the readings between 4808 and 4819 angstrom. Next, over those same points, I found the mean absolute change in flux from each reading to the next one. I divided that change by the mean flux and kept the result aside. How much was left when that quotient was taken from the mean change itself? 0.81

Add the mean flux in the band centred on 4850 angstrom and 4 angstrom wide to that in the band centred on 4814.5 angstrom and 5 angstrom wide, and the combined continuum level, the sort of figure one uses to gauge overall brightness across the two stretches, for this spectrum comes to 48.4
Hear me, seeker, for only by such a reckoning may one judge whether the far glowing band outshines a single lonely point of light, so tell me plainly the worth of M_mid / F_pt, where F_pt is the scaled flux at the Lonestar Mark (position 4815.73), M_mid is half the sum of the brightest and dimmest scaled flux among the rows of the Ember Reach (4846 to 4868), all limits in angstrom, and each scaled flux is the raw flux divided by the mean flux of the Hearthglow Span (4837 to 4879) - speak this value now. 0.92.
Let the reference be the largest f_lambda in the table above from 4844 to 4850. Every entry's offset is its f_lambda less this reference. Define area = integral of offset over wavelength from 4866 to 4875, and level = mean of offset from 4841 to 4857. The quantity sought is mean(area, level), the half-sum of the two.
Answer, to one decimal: -17.2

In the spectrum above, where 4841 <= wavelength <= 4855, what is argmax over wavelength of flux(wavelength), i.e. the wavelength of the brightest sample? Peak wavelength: 4846.88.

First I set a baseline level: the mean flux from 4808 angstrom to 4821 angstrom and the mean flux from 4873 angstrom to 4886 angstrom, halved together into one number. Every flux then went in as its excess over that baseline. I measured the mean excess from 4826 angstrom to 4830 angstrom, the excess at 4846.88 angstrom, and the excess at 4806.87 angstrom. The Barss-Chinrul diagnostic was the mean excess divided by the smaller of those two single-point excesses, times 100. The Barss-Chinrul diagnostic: 18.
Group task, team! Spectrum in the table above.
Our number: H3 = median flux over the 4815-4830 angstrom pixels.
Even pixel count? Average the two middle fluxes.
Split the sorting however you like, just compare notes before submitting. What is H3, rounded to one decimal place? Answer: 23.8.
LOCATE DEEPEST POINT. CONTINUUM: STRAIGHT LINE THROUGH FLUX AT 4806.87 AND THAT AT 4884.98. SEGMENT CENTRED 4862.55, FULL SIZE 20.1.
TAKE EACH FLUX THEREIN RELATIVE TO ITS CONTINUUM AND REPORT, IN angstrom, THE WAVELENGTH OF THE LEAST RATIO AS 4871.50 angstrom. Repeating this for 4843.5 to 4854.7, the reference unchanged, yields 4849.11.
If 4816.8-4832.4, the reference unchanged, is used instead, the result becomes 4831.28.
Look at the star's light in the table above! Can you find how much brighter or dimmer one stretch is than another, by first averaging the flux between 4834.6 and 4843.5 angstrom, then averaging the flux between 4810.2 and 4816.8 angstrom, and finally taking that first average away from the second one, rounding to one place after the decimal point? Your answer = 1.8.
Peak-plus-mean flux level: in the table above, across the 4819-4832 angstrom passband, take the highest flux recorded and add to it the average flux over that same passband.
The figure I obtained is 48.5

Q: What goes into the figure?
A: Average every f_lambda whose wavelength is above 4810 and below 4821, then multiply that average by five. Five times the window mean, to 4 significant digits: 121.7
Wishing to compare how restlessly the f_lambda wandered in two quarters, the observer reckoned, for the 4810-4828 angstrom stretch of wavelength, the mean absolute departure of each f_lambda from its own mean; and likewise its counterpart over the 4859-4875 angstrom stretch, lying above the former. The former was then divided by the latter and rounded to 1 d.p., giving 0.3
